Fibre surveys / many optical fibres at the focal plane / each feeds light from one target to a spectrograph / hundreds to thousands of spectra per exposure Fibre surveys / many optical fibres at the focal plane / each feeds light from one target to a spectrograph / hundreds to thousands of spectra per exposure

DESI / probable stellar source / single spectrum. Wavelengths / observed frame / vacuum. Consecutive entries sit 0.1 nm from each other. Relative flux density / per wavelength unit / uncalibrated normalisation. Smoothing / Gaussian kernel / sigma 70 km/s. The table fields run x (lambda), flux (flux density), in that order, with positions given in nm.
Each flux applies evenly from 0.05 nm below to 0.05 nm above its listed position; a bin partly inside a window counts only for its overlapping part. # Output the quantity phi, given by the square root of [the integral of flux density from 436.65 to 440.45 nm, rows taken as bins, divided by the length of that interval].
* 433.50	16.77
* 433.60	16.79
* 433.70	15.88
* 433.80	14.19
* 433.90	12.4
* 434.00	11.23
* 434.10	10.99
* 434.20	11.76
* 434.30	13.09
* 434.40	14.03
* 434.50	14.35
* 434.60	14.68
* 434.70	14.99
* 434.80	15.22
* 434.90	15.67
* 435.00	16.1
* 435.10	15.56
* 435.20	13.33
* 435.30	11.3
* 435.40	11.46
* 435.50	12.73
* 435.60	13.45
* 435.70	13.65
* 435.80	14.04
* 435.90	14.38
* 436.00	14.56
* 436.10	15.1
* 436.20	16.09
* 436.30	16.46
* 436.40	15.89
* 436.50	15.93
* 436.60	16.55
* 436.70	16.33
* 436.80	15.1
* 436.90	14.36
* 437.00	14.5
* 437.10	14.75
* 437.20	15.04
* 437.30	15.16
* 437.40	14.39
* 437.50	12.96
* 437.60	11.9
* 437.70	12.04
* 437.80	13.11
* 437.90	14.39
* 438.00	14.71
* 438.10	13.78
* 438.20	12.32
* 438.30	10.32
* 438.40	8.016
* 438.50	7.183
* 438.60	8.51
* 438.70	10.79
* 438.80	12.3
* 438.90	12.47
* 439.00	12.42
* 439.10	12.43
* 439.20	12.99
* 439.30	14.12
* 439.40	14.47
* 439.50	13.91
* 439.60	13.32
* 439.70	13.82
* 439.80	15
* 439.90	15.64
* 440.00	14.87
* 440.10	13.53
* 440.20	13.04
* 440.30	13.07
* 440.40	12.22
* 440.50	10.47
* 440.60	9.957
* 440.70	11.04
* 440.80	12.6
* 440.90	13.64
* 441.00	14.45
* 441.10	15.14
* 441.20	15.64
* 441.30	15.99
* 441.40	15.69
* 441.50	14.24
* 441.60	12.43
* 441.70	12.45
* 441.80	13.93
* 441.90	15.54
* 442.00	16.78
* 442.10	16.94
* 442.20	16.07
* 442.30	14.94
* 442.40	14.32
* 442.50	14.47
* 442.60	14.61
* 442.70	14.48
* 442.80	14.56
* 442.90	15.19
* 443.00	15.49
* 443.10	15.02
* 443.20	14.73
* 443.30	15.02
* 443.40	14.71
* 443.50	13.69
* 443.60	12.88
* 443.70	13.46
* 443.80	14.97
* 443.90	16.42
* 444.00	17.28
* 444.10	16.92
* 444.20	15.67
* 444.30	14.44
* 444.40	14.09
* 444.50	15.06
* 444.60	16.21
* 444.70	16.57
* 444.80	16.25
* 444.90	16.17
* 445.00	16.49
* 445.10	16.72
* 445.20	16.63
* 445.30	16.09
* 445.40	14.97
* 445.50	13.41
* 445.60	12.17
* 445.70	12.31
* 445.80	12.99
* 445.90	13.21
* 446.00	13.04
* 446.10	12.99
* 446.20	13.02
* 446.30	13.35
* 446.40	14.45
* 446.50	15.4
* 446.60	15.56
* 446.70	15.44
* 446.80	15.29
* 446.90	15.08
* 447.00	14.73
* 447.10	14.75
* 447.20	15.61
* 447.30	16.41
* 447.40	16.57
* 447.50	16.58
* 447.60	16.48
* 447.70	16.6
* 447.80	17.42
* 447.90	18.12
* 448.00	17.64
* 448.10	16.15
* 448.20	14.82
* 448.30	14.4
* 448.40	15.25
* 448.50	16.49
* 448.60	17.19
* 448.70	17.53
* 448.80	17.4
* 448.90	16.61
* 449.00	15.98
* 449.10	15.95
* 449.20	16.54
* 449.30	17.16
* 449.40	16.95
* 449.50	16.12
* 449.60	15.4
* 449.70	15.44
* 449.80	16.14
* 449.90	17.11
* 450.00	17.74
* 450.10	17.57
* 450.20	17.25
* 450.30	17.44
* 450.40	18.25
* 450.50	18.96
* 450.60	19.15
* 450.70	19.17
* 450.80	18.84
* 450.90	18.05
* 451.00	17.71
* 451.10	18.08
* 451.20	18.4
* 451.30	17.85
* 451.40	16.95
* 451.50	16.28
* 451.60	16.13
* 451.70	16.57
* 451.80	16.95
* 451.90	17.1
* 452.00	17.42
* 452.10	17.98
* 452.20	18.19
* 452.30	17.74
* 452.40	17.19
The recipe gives 3.62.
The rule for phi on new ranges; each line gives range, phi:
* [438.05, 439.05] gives 3.29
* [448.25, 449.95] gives 4.04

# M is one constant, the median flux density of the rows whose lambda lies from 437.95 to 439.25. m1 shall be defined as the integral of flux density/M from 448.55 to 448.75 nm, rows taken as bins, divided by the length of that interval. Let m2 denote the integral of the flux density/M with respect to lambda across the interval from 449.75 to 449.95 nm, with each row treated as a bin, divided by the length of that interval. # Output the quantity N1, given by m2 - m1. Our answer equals -0.06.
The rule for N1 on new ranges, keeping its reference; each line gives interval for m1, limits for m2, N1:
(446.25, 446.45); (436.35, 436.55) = 0.16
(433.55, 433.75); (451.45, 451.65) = -0.01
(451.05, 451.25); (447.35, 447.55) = -0.14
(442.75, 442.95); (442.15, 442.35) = 0.05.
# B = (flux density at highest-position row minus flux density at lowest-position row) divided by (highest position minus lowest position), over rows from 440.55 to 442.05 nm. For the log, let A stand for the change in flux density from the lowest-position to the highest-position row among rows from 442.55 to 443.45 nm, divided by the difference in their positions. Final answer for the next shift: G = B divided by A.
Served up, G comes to 39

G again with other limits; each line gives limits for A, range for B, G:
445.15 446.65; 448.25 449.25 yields -3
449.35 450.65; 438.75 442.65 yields 0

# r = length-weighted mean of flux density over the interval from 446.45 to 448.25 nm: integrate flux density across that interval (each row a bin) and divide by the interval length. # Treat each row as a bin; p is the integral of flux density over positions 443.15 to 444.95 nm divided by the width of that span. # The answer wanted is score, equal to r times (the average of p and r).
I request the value 251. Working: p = 15.3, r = 16.0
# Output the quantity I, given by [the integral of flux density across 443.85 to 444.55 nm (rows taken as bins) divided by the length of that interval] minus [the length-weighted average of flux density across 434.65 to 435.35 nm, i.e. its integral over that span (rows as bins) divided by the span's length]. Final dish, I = 1.1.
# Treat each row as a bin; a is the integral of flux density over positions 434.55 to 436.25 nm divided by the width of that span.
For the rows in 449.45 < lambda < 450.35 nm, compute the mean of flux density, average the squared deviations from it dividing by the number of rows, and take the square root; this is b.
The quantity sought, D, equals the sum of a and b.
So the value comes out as 15.1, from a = 14.3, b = 0.9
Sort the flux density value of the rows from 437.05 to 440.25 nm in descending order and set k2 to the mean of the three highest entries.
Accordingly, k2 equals 15.3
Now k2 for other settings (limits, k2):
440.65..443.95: 16.7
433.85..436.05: 15.8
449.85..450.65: 18.8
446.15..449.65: 17.8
